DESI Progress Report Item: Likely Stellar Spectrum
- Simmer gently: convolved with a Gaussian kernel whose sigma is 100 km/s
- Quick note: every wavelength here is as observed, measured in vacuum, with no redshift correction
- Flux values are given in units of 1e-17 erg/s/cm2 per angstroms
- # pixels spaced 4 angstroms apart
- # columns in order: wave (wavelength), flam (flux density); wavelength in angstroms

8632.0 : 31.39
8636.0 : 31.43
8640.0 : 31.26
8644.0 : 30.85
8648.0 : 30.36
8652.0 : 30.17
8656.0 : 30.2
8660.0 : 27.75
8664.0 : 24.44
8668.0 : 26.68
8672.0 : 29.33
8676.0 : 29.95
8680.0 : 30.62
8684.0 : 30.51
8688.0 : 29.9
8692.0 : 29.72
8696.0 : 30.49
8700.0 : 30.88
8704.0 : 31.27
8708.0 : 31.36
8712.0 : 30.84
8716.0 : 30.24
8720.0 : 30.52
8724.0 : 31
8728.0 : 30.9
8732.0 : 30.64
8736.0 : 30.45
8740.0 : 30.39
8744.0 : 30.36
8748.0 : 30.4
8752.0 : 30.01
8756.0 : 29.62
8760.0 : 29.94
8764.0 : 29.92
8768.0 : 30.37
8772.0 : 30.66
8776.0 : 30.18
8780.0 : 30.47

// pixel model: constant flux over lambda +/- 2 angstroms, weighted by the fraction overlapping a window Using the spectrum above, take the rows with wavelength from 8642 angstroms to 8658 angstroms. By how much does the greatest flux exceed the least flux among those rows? 0.68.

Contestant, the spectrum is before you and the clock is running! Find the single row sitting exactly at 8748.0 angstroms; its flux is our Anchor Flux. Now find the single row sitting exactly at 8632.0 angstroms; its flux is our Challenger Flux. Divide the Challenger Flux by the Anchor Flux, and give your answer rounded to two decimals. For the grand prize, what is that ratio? 1.03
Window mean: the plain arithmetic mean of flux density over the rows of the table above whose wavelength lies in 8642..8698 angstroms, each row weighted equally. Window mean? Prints 29.4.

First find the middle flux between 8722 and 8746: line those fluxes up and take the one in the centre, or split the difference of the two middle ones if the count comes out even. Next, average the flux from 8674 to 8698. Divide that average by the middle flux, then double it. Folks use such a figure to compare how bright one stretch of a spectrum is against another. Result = 1.98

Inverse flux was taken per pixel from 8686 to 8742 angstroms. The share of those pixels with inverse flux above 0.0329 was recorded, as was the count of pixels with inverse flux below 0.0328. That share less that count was -8.7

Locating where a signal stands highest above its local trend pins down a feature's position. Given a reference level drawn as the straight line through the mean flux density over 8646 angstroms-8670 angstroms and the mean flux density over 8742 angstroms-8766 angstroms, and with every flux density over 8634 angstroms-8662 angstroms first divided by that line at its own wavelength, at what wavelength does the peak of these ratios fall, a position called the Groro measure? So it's 8636.0 angstroms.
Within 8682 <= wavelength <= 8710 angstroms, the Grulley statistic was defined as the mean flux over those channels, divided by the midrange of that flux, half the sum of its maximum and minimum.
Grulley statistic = 1.00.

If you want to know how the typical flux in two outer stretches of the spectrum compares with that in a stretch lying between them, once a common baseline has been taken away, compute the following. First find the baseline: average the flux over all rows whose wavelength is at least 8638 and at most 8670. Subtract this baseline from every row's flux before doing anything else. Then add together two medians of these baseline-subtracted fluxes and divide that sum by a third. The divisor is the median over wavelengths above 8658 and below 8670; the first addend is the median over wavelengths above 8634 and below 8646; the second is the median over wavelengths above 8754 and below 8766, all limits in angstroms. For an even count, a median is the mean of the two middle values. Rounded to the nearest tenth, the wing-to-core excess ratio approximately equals -1.4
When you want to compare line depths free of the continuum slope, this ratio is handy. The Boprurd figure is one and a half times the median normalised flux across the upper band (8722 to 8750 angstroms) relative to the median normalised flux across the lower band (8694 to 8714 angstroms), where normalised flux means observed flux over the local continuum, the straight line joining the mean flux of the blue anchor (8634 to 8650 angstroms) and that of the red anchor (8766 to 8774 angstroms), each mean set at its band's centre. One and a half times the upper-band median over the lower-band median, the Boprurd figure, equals 1.49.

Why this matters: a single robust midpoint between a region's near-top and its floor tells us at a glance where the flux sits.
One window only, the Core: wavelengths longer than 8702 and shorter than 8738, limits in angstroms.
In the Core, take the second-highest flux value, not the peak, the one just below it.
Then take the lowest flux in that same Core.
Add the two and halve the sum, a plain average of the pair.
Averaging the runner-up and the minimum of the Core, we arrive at 30.8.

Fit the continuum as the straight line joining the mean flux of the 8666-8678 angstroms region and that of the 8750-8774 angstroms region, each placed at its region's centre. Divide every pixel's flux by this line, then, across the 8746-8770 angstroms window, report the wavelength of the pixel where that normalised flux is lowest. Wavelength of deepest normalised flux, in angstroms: 8756.0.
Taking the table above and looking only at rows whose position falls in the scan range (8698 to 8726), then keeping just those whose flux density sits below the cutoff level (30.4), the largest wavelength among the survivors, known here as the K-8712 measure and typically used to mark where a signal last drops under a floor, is 8716.0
